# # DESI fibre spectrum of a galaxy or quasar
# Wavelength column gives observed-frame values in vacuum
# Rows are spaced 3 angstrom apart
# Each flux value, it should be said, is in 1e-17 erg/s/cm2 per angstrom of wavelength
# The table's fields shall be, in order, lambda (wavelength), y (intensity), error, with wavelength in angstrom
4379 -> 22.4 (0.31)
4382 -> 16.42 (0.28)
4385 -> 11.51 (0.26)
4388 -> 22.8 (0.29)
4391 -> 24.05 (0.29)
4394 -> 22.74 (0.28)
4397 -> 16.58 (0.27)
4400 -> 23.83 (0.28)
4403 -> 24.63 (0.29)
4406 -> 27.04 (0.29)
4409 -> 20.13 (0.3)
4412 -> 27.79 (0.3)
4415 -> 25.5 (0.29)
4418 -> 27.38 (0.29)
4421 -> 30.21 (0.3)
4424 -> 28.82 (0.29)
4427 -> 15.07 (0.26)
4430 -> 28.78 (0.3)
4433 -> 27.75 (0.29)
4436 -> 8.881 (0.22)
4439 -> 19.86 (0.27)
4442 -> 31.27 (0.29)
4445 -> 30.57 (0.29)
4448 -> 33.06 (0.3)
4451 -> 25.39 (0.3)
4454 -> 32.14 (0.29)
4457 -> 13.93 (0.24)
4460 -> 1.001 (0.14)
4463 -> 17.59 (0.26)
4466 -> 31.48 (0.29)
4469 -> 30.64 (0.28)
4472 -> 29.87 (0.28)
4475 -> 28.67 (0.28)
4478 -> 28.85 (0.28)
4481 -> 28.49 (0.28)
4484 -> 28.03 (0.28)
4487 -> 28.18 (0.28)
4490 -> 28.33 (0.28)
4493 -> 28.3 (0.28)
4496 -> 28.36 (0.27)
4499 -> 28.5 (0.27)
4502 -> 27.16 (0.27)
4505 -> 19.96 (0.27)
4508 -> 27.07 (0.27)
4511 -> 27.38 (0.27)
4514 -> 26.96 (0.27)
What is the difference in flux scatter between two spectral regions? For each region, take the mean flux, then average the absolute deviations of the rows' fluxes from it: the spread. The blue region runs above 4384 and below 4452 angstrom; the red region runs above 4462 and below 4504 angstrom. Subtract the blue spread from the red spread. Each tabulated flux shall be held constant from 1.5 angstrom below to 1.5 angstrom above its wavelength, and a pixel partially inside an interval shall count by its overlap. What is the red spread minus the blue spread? -3.2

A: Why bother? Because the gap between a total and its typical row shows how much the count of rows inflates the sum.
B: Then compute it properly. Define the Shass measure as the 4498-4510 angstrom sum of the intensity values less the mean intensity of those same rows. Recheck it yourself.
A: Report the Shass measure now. 77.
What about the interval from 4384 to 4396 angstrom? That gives 61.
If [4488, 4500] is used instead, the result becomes 85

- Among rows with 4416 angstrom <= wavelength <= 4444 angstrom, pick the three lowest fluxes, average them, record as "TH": 14.6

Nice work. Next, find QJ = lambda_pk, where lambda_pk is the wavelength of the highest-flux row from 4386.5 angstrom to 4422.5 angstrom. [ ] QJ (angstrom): 4421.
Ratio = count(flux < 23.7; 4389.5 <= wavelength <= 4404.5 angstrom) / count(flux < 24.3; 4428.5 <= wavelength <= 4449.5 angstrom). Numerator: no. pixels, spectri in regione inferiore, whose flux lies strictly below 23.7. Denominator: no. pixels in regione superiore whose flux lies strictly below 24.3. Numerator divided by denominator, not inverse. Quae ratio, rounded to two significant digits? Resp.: 1.0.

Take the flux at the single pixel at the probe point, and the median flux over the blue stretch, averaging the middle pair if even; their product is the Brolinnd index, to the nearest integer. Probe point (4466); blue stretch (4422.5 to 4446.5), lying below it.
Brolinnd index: 890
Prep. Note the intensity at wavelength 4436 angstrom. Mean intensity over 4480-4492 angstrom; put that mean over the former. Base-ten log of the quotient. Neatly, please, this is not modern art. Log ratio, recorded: 0.50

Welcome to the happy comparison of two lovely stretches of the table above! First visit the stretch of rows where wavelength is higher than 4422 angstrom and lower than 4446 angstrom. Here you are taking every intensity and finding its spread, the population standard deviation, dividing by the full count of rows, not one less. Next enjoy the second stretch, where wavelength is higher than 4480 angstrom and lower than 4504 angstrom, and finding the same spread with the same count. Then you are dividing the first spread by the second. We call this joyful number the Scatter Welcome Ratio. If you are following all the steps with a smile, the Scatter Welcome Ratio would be 19.0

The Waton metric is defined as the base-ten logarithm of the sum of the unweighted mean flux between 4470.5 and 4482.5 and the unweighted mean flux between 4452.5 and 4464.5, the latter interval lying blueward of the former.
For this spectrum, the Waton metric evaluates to 1.65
